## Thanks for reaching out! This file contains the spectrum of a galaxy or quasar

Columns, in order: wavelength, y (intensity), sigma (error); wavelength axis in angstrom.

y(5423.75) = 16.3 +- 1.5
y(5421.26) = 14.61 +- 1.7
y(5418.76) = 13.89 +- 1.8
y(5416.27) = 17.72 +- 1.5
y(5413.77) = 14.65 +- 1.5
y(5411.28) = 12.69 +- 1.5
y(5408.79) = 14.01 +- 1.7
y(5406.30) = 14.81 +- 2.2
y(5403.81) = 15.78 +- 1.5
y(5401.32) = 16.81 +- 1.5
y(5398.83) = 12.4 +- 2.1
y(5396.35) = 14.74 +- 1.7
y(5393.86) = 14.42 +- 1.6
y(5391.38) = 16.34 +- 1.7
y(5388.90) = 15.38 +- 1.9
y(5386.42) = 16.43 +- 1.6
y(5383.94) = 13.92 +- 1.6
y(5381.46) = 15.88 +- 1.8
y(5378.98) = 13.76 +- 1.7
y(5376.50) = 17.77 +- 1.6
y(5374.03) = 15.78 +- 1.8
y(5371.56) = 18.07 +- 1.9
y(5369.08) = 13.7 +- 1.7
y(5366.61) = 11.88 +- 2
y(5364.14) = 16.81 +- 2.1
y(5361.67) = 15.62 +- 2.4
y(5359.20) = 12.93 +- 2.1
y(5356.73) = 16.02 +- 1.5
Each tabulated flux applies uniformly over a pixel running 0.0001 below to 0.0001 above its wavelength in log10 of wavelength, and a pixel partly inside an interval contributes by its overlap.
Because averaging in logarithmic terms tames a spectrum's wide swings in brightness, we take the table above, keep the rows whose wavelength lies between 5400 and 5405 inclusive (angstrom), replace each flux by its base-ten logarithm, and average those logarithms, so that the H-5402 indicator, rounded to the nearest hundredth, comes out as 1.21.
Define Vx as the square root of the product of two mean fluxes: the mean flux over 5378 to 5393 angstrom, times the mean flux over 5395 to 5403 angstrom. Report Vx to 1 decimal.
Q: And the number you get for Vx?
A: 15.0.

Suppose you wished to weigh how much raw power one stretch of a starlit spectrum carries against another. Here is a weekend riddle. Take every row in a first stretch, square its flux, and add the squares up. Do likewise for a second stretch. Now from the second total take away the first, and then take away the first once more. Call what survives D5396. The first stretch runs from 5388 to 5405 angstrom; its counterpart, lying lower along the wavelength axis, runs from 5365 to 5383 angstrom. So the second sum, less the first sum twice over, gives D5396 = -1567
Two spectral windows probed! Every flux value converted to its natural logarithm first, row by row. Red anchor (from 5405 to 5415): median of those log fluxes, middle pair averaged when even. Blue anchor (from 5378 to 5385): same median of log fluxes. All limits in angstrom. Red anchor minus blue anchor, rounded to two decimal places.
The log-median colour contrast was 0.03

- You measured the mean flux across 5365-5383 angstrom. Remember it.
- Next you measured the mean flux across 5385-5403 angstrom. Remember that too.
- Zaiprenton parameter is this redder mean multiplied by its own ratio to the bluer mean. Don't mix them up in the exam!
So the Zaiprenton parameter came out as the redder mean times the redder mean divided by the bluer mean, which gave 15.2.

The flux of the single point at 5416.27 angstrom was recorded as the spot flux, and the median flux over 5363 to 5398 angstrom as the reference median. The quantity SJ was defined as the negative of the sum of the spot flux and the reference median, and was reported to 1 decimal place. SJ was -33.3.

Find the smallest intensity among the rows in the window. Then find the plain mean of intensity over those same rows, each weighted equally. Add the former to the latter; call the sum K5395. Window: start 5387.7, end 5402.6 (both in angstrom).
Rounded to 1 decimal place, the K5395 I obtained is 27.4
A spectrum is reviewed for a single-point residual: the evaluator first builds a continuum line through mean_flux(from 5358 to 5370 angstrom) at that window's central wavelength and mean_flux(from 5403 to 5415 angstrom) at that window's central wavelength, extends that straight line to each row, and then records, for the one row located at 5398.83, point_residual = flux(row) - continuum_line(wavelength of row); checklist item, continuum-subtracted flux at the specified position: -1.9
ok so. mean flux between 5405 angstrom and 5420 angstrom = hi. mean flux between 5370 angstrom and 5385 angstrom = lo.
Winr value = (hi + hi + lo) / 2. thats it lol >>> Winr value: 22.6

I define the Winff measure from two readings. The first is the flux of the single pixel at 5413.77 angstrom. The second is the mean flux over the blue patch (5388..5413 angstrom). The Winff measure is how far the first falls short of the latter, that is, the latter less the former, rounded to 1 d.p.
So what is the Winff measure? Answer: 0.1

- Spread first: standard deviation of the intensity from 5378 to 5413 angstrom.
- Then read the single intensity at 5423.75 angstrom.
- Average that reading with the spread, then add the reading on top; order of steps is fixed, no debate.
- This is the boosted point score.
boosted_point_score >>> 25.1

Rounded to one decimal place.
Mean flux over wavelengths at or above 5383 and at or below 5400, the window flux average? 14.8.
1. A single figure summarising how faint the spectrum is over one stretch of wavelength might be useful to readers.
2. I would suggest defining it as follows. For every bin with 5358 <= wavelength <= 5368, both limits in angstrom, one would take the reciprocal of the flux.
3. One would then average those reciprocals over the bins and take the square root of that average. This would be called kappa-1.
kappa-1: 0.267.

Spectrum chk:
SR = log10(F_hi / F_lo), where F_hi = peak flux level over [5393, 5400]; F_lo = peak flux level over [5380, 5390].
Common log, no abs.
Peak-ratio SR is -0.05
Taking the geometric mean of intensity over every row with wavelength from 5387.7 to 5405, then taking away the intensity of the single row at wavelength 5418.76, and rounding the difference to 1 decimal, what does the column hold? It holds 1.2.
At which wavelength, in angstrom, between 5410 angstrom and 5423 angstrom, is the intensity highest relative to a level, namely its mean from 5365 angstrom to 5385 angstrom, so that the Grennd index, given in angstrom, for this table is 5416.27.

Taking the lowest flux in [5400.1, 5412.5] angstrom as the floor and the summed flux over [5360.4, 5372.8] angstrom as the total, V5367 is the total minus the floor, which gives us 63.4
